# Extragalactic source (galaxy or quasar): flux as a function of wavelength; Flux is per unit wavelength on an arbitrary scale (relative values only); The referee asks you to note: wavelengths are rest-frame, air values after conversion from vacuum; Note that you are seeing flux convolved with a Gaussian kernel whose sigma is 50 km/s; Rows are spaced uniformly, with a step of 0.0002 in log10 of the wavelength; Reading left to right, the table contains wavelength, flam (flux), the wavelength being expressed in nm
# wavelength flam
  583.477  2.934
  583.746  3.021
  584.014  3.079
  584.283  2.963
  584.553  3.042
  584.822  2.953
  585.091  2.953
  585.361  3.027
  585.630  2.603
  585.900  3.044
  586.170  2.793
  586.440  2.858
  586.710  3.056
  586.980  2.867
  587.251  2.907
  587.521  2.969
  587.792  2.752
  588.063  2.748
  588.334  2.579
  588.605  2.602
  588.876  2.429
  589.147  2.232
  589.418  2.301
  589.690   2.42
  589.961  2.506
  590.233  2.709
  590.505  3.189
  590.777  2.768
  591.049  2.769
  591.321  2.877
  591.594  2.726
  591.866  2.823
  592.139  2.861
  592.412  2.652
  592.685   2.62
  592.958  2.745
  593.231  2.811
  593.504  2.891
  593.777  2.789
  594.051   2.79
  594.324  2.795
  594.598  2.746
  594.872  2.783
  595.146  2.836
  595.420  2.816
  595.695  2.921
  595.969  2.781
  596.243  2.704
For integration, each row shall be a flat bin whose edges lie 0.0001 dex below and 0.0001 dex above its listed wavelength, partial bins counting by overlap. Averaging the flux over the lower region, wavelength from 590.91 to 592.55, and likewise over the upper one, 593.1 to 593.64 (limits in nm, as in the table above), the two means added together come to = 5.64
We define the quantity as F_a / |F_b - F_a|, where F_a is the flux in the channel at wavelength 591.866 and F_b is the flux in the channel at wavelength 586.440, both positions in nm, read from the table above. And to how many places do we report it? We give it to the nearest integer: 81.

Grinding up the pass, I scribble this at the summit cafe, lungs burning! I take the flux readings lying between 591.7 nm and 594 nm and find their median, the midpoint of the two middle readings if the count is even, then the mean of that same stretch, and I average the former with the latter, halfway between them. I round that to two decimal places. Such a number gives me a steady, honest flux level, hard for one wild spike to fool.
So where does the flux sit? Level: 2.79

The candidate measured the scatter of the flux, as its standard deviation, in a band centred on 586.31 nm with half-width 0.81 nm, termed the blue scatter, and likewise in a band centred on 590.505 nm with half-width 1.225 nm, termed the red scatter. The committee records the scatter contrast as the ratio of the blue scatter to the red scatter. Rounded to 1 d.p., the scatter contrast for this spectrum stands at 0.6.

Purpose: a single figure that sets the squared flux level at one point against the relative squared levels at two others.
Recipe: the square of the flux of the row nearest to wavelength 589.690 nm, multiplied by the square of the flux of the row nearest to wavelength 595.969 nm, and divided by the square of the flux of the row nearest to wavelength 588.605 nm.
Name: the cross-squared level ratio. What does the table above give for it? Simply 6.7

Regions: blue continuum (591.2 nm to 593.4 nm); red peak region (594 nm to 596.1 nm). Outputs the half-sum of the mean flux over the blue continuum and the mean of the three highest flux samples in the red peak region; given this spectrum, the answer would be 2.81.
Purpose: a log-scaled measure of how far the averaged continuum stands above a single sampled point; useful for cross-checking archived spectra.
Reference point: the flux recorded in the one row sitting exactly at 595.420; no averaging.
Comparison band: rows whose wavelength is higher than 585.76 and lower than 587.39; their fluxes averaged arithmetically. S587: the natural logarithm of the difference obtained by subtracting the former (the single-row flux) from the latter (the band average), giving -2.3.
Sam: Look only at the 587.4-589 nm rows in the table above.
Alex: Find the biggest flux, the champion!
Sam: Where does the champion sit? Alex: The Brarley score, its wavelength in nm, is 587.521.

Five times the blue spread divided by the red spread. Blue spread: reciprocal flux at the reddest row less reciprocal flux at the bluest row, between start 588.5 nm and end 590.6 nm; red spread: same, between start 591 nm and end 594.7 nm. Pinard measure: -117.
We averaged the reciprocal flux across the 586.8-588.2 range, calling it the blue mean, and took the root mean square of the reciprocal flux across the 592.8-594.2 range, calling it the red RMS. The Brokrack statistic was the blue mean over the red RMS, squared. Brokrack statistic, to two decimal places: 0.97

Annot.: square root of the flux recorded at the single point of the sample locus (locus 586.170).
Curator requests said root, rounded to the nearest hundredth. 1.67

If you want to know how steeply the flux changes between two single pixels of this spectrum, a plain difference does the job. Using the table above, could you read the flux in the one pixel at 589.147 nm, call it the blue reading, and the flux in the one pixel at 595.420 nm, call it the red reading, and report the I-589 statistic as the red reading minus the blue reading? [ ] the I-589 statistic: 0.58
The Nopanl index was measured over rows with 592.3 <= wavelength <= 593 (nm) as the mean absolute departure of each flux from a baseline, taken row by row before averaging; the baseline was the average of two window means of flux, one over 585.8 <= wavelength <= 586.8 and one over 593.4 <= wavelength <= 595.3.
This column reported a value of 0.20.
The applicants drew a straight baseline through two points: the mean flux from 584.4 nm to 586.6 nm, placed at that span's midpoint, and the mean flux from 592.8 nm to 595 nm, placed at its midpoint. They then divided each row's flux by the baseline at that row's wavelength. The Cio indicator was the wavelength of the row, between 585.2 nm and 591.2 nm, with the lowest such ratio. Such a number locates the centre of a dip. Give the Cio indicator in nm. 589.147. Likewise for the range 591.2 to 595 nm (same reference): 592.685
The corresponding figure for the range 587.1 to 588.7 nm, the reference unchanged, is 588.334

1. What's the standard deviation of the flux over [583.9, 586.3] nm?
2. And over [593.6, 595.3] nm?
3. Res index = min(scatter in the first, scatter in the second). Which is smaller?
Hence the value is 0.03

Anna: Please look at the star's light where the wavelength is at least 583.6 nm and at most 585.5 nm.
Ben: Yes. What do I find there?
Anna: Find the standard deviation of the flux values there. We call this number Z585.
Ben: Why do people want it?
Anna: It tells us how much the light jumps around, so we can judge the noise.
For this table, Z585 0.05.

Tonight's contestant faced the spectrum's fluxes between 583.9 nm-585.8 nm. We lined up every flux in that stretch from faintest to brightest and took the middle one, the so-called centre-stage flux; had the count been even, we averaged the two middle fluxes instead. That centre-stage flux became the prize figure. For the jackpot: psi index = 2.96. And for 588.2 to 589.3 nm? 2.50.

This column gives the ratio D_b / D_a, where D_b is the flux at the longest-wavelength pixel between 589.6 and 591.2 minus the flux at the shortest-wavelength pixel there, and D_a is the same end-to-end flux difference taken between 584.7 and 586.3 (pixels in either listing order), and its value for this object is -2.2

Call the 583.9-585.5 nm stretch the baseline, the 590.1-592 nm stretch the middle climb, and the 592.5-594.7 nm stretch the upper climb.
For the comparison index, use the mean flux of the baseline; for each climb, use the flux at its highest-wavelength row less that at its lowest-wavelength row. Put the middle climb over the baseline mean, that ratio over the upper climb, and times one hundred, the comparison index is 30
